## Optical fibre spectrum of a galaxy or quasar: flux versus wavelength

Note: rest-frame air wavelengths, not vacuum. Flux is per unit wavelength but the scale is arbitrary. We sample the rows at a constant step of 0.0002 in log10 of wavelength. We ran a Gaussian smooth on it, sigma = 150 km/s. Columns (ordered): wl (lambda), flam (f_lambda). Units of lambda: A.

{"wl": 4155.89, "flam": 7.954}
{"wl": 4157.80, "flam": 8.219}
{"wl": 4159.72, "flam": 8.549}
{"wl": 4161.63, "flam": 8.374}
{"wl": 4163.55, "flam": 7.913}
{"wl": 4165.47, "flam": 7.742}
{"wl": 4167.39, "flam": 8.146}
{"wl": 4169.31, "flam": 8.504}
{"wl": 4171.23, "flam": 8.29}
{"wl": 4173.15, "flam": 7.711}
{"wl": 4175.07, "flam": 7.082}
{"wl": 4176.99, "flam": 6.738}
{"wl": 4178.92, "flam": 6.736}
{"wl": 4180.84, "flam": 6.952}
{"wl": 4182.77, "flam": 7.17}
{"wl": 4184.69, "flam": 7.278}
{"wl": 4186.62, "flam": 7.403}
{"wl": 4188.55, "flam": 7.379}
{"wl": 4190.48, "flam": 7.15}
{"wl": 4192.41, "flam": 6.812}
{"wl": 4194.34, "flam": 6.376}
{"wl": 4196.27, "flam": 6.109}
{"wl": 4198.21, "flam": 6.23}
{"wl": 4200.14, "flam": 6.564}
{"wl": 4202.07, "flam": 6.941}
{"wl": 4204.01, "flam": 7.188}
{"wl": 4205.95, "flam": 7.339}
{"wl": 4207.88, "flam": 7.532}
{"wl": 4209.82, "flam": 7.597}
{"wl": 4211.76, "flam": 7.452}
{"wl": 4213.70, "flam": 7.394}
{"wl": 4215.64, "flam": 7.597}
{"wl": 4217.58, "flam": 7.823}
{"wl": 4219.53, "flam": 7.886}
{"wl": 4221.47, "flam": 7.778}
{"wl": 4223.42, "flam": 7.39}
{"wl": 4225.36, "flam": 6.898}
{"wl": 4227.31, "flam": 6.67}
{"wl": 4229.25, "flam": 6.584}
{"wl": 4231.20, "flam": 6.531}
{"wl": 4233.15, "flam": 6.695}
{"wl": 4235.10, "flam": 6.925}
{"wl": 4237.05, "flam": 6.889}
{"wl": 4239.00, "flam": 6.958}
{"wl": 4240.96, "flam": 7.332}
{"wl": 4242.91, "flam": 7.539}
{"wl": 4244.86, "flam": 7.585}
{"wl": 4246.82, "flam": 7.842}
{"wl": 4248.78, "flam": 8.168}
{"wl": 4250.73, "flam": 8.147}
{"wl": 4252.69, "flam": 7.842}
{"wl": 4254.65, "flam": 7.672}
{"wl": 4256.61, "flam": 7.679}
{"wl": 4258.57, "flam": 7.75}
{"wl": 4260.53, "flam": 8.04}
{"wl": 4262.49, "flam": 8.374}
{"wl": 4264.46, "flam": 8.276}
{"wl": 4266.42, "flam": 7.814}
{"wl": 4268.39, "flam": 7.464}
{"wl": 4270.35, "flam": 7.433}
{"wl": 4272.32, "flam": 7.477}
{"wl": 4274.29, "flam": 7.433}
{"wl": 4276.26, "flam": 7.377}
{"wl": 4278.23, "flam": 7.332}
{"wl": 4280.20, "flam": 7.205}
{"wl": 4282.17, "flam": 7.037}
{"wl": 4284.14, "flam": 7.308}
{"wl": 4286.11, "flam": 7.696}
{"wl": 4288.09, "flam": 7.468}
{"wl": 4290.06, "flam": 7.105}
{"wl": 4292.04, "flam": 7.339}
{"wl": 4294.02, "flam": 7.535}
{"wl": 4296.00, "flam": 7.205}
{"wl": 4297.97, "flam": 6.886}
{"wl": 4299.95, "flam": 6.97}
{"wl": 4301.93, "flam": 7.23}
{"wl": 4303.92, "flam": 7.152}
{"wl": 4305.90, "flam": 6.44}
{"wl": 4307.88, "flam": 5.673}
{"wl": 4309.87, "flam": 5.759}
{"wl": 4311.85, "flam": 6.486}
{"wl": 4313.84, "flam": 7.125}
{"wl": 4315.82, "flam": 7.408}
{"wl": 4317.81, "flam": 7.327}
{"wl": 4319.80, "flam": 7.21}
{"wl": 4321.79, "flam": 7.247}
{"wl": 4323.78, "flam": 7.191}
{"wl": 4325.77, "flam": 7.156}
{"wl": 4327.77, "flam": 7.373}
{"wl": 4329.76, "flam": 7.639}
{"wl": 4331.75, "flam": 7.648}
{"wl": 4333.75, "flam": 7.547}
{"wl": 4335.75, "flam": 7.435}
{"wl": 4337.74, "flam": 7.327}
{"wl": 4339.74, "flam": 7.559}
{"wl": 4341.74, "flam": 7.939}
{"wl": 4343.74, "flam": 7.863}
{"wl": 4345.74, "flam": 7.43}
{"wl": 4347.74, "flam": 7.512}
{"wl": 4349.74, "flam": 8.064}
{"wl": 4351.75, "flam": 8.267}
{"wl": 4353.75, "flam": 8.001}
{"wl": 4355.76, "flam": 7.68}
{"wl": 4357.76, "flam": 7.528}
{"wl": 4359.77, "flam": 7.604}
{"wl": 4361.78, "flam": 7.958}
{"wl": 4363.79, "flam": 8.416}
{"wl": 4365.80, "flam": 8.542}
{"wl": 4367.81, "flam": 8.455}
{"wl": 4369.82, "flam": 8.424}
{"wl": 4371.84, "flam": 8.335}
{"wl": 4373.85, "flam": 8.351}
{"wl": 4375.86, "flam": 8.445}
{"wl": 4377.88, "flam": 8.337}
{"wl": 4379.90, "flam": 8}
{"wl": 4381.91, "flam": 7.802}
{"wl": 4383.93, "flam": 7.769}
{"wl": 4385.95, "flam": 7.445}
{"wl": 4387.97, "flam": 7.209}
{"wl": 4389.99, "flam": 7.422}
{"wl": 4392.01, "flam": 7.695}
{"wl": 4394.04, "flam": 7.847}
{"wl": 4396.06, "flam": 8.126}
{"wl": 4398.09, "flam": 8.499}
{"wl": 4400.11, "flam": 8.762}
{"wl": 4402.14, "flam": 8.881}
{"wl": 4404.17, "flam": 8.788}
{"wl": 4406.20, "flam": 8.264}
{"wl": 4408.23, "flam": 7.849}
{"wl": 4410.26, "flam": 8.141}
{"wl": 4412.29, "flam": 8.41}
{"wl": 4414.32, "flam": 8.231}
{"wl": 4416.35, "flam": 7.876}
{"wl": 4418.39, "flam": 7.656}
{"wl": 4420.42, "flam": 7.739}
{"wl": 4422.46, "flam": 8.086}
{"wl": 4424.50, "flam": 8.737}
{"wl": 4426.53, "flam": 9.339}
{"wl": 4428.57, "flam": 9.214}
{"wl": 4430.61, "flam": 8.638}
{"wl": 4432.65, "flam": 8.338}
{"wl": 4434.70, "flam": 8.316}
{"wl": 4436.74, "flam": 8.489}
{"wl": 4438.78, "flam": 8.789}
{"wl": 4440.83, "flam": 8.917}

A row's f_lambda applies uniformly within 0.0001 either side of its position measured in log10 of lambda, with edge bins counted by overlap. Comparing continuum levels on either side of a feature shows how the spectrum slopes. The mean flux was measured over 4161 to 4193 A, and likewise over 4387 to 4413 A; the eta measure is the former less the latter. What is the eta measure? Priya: -0.65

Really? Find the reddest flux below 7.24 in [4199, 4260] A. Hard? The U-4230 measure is 4239.00 A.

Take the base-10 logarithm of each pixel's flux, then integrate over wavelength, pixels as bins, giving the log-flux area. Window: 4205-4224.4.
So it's 17.1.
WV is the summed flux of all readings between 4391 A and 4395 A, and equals 15.5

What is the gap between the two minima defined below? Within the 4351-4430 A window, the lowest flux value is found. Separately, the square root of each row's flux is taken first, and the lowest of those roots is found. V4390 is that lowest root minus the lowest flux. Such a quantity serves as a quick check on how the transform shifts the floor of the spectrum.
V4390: -4.52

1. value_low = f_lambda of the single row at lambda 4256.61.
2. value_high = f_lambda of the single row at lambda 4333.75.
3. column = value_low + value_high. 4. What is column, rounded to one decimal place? 15.2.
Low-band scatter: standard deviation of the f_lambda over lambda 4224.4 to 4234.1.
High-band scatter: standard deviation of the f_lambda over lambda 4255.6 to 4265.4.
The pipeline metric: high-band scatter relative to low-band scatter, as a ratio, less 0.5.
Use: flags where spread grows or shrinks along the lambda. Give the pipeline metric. 1.7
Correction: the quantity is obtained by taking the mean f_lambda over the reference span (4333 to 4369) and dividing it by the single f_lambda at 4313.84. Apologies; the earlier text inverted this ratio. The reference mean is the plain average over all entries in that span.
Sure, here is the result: 1.10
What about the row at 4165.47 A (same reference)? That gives 1.01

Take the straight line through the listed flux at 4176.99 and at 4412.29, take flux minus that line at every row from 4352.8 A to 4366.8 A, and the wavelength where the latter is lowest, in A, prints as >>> 4357.76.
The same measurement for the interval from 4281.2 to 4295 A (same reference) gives 4282.17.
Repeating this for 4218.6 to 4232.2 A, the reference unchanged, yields 4231.20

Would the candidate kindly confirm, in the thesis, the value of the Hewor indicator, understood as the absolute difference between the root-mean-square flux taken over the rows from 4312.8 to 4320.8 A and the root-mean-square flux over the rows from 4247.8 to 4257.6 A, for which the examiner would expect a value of 0.64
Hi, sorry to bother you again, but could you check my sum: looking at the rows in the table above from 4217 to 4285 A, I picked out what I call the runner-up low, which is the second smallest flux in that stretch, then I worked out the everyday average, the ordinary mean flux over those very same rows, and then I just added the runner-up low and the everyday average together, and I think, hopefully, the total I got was 14.0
